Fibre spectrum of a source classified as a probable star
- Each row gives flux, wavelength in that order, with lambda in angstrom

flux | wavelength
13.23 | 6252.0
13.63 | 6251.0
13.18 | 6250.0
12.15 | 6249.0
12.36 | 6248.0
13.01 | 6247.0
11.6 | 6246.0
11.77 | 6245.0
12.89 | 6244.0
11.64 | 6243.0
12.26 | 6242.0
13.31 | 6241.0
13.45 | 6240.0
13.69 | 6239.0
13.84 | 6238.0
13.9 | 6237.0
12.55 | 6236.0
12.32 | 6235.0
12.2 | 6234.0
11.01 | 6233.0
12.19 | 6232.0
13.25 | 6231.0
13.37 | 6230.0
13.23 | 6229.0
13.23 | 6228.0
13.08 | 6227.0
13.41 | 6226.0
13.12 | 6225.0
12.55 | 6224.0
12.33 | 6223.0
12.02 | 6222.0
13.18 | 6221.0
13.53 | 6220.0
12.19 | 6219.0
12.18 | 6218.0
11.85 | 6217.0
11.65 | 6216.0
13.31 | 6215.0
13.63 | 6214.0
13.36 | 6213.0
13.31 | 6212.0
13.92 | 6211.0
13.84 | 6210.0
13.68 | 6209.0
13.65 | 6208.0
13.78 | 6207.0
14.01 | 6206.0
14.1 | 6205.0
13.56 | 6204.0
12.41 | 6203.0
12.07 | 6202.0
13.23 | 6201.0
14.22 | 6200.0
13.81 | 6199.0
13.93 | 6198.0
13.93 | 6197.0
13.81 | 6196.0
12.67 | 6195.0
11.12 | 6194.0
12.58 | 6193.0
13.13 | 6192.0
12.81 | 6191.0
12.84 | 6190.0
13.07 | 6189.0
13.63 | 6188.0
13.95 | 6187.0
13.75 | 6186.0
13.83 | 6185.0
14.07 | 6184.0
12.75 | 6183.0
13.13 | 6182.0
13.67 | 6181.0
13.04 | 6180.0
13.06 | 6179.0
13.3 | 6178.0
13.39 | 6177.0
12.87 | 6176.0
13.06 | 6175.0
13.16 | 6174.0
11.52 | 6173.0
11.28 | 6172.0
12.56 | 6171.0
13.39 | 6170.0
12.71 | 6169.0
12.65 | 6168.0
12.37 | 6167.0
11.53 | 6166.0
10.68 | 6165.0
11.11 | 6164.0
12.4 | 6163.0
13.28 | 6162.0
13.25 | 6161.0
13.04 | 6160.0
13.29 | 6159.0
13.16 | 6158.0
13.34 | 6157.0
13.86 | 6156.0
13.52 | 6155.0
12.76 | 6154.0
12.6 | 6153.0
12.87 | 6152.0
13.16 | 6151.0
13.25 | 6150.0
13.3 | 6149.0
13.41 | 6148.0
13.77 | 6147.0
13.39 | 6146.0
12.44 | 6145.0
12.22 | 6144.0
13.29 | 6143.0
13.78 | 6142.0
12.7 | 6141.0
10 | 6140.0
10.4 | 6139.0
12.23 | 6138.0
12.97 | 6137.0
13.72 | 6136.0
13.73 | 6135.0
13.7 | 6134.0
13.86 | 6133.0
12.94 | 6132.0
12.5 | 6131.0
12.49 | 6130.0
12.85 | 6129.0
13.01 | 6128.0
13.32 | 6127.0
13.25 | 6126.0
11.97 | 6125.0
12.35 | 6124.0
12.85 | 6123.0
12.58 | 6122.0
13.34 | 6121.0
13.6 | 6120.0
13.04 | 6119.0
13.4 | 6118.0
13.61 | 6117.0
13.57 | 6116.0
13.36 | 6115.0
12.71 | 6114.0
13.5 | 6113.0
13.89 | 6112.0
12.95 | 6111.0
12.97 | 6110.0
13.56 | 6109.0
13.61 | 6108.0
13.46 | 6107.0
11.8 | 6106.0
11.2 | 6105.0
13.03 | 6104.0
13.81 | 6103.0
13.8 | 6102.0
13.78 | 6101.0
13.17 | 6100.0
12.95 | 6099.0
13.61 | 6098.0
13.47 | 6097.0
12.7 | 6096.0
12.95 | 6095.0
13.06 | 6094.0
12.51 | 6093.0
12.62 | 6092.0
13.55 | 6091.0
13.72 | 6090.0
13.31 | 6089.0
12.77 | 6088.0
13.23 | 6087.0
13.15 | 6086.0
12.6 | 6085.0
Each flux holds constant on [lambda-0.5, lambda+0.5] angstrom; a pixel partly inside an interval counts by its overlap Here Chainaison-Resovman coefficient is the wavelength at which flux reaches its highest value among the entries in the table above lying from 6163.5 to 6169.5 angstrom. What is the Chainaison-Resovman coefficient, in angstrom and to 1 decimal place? 6169.0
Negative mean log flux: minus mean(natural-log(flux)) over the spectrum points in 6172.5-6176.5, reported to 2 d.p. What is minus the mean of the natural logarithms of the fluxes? -2.54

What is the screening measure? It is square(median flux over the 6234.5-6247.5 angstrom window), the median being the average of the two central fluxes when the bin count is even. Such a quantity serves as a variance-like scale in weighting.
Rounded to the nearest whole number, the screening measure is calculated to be 166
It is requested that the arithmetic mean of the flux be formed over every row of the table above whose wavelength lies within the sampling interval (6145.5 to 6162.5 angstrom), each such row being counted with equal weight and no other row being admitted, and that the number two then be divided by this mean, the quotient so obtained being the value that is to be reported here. 0.151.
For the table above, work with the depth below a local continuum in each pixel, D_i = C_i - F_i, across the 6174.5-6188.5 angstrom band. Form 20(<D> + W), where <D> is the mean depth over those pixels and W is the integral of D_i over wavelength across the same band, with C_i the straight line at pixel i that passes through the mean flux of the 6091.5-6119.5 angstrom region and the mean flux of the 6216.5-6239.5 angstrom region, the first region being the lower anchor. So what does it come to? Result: -140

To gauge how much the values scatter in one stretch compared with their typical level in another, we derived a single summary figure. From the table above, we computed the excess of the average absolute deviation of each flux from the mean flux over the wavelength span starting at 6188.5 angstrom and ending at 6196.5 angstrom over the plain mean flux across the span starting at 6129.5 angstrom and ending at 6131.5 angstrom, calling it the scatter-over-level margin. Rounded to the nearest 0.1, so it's -12.0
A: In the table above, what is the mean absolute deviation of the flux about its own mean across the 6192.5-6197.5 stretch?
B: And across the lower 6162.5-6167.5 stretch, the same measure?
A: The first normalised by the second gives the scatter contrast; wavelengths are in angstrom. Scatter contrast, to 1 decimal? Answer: 1.4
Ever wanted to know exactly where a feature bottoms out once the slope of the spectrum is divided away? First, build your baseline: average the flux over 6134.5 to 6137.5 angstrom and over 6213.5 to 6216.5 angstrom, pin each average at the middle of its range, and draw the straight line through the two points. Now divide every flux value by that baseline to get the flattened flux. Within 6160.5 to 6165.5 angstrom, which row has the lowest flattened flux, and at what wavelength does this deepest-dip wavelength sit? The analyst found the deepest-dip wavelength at 6165.0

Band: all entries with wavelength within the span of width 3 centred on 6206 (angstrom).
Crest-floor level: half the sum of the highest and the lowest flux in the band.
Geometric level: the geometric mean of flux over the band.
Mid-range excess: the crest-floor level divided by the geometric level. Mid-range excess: 1.00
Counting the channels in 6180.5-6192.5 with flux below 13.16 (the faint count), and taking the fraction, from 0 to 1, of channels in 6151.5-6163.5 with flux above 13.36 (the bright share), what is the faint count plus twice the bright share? 6.3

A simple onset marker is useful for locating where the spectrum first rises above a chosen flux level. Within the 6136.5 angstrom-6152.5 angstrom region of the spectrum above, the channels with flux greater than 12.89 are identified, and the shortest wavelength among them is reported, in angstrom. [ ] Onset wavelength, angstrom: 6137.0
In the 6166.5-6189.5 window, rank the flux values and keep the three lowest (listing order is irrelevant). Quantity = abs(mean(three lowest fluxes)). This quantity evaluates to 11.7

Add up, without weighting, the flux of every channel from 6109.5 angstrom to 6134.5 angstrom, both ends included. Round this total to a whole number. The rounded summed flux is 328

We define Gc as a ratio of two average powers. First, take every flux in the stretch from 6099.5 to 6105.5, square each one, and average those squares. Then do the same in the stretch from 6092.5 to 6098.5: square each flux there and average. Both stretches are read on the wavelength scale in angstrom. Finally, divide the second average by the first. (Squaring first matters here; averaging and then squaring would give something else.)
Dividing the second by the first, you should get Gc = 0.98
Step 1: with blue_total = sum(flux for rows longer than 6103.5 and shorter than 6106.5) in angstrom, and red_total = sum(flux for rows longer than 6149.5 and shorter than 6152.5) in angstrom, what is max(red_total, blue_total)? 39.28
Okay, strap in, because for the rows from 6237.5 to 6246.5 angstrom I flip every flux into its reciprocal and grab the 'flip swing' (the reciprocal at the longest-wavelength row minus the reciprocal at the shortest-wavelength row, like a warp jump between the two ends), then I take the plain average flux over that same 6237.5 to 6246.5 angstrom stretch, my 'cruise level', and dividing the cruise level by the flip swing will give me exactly 911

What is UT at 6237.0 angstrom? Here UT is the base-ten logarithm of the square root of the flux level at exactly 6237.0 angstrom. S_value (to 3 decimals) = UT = 0.572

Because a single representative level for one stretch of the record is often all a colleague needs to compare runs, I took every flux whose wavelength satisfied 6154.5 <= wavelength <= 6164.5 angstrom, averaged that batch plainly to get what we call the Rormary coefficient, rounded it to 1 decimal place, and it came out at 13.0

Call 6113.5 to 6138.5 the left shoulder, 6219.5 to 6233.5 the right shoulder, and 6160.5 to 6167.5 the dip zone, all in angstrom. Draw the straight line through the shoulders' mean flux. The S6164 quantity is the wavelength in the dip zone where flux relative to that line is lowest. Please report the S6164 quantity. 6165.0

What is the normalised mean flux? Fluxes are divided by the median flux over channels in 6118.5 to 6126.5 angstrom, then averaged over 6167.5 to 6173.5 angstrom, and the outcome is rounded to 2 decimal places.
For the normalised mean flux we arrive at 0.95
